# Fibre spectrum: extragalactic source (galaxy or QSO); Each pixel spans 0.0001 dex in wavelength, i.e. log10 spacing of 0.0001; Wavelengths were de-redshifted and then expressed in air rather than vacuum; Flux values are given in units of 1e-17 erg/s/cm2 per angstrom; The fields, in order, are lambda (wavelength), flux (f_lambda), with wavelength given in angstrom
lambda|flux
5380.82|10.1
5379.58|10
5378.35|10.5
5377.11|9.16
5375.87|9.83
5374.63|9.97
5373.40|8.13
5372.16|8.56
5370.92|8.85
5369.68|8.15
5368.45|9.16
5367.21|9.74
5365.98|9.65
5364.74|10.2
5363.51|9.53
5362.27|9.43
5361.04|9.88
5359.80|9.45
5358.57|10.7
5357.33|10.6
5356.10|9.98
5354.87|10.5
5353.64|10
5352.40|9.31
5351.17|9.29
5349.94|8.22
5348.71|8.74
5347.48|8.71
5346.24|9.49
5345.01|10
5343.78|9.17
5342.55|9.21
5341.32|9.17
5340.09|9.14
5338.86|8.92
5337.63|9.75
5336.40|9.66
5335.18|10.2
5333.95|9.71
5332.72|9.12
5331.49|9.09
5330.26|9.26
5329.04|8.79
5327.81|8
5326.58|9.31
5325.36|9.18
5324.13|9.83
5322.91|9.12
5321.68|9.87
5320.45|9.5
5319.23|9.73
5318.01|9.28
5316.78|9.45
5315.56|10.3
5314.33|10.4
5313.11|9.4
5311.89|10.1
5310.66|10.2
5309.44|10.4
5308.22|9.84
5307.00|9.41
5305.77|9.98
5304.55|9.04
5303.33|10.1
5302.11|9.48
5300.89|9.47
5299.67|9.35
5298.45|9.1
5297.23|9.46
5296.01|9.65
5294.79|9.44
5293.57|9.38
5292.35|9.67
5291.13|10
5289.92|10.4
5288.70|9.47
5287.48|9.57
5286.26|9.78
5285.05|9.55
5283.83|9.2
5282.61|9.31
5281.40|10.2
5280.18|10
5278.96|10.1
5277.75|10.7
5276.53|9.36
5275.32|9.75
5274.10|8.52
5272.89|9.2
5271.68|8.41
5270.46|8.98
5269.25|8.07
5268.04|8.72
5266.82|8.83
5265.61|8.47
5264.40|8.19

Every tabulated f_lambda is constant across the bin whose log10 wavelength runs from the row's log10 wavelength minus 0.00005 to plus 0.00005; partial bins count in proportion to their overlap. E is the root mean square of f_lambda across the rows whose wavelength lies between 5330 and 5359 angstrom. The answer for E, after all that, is 9.52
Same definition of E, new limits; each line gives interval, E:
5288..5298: 9.69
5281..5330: 9.60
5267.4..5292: 9.49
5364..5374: 9.08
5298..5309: 9.54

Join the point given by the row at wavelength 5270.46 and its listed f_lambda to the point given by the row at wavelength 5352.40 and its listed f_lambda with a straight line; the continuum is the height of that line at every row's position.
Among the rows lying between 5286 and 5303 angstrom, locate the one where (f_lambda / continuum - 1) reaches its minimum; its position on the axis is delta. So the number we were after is 5298.45 angstrom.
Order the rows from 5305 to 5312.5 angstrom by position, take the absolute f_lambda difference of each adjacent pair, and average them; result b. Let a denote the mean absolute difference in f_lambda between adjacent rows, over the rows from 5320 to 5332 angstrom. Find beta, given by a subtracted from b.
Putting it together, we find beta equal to -0.22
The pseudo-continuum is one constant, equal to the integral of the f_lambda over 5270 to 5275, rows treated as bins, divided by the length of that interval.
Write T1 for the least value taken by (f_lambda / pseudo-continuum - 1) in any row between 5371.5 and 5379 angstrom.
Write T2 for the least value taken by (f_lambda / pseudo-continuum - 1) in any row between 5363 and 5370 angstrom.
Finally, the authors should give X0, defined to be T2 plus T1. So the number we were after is -0.154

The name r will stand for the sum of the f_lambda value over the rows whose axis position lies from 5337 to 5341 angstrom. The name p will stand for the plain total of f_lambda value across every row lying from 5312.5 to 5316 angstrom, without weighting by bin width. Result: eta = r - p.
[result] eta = -2.3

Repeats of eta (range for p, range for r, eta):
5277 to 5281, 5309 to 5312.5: -0.1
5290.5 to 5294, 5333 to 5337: 0.5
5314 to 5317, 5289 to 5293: -0.1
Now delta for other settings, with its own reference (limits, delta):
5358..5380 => 5373.40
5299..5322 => 5304.55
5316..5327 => 5322.91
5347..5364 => 5349.94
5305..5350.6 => 5327.81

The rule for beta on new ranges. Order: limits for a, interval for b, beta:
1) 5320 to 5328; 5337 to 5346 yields -0.32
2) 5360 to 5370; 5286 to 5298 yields -0.19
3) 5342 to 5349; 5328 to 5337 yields -0.06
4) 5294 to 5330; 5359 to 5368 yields -0.11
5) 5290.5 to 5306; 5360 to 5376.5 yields 0.20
